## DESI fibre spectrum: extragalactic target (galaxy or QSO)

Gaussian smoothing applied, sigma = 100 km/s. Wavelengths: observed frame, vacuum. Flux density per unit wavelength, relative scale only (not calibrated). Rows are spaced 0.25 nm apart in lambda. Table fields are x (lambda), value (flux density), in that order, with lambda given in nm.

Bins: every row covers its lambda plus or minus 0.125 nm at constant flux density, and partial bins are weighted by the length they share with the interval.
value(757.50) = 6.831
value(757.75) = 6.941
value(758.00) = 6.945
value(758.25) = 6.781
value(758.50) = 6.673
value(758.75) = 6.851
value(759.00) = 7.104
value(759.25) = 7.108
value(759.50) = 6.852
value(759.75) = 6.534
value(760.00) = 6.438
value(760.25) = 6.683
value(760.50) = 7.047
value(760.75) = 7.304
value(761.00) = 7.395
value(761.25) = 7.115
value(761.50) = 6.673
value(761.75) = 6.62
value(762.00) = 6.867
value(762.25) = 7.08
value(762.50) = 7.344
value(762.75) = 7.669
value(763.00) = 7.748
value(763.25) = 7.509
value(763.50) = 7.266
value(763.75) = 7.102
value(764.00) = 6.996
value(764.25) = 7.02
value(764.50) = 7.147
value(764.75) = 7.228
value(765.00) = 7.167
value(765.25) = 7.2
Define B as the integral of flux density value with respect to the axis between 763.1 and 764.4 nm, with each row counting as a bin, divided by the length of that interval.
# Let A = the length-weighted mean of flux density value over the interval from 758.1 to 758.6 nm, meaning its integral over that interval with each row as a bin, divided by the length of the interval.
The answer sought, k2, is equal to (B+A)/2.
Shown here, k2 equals 6.96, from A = 6.74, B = 7.19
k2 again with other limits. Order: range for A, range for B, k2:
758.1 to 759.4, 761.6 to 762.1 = 6.82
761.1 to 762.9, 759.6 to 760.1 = 6.79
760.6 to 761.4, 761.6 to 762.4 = 7.06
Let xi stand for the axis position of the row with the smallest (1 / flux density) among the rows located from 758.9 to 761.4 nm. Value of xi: 761.00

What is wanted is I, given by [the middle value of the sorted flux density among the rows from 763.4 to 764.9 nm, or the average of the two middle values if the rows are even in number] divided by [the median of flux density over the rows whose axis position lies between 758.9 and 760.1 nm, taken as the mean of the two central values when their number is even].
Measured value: 1.04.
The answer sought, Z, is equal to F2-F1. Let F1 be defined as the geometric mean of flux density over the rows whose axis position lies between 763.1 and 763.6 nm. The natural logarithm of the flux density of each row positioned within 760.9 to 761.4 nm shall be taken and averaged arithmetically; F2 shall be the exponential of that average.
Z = -0.13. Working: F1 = 7.39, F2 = 7.25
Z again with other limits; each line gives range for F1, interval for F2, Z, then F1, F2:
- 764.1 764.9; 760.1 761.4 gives -0.03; 7.13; 7.10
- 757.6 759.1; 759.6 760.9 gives -0.09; 6.88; 6.79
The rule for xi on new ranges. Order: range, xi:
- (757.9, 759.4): 759.25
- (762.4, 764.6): 763.00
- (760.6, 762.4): 761.00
